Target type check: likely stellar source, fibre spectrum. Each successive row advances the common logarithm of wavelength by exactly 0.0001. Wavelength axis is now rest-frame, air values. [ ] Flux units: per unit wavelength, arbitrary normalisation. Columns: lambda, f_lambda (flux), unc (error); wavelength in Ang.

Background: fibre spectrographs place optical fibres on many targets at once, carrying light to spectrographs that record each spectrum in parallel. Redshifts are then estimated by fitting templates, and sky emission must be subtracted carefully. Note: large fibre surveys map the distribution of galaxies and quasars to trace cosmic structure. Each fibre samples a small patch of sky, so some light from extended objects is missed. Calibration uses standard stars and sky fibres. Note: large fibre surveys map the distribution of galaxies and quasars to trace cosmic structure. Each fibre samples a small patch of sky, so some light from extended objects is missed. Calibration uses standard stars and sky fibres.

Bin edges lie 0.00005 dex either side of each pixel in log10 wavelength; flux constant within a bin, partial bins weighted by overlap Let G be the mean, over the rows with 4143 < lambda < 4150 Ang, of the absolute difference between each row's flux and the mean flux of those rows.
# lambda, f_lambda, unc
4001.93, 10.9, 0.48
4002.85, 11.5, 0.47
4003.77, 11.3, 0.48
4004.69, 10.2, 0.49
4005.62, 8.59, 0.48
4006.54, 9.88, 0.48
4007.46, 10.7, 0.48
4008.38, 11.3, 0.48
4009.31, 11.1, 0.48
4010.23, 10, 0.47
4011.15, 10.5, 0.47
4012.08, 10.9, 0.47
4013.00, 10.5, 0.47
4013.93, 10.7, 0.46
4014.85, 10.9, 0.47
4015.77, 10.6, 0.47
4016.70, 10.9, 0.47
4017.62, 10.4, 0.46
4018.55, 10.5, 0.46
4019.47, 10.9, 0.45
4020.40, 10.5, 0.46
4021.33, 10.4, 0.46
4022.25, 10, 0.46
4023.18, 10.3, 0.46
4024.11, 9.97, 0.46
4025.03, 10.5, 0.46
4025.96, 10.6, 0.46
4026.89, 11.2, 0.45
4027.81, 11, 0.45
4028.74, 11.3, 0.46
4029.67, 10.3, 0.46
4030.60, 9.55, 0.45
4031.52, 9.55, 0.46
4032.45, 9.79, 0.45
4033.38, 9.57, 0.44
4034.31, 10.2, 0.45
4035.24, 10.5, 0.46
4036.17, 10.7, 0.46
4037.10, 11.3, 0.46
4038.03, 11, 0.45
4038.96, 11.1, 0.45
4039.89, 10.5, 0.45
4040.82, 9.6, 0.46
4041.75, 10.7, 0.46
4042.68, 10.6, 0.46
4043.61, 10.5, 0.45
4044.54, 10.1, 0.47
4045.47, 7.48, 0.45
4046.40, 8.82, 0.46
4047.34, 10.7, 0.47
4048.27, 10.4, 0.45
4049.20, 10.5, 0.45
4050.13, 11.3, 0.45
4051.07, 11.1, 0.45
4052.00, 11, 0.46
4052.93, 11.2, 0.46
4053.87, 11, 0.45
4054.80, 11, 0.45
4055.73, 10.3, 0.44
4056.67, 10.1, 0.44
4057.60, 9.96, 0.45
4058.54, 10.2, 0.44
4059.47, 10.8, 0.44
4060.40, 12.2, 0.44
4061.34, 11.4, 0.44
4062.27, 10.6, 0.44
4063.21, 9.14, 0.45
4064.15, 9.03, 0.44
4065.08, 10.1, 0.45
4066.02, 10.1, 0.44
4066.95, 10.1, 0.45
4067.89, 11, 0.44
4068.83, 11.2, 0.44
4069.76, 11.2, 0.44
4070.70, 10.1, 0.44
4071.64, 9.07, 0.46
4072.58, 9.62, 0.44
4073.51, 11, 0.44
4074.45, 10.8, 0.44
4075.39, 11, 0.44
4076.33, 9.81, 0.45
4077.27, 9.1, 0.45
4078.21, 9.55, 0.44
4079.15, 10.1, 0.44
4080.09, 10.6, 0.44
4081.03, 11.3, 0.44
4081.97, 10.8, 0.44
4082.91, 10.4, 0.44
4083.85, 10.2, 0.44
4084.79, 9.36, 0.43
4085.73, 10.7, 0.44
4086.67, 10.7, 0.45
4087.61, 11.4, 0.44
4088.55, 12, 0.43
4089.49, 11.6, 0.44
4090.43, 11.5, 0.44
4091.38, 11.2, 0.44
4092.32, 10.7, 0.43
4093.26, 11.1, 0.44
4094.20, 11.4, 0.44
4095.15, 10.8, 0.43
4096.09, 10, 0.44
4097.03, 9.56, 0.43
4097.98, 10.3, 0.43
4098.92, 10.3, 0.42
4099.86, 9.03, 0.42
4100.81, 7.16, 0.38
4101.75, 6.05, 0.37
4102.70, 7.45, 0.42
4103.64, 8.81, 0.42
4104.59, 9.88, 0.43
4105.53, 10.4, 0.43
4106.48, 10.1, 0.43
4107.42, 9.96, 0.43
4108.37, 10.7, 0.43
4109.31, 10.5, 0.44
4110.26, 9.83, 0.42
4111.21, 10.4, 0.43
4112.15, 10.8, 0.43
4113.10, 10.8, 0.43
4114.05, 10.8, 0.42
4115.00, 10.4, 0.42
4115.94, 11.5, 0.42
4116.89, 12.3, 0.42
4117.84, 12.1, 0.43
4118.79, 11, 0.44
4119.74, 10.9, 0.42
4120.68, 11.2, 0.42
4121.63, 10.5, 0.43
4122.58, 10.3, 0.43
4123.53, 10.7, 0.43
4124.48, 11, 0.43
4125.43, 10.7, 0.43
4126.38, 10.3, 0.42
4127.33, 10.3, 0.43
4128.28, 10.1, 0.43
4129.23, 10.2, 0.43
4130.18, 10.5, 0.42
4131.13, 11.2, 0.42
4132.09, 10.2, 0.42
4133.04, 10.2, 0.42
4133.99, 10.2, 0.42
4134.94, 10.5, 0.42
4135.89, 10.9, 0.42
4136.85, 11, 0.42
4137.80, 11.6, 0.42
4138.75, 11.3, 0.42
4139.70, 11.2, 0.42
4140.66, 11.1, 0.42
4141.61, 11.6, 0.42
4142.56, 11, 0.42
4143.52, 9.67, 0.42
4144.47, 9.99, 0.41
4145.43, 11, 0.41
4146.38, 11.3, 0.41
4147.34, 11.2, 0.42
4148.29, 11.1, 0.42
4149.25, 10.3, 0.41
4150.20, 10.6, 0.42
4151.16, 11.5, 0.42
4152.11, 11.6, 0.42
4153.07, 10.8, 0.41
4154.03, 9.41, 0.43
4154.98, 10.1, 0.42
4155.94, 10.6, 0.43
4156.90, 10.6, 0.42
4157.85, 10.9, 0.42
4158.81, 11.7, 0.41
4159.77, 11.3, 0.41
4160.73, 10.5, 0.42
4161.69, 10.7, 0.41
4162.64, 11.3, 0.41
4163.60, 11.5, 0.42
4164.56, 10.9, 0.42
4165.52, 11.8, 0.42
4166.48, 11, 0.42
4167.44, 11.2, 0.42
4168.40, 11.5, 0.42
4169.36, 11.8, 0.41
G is 0.57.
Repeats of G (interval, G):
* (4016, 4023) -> 0.22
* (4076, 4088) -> 0.57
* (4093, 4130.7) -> 0.76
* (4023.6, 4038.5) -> 0.52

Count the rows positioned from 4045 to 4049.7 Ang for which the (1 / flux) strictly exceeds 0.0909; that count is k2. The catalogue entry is 5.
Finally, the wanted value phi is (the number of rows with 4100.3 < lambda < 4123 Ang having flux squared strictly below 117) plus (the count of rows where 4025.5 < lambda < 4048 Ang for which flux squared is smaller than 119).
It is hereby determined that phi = 36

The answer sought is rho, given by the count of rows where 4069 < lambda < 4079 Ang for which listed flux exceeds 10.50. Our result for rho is 4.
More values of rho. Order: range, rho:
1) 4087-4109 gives 10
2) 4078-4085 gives 3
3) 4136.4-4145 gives 7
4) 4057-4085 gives 13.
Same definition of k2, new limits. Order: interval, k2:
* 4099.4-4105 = 6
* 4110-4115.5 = 6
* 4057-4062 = 3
